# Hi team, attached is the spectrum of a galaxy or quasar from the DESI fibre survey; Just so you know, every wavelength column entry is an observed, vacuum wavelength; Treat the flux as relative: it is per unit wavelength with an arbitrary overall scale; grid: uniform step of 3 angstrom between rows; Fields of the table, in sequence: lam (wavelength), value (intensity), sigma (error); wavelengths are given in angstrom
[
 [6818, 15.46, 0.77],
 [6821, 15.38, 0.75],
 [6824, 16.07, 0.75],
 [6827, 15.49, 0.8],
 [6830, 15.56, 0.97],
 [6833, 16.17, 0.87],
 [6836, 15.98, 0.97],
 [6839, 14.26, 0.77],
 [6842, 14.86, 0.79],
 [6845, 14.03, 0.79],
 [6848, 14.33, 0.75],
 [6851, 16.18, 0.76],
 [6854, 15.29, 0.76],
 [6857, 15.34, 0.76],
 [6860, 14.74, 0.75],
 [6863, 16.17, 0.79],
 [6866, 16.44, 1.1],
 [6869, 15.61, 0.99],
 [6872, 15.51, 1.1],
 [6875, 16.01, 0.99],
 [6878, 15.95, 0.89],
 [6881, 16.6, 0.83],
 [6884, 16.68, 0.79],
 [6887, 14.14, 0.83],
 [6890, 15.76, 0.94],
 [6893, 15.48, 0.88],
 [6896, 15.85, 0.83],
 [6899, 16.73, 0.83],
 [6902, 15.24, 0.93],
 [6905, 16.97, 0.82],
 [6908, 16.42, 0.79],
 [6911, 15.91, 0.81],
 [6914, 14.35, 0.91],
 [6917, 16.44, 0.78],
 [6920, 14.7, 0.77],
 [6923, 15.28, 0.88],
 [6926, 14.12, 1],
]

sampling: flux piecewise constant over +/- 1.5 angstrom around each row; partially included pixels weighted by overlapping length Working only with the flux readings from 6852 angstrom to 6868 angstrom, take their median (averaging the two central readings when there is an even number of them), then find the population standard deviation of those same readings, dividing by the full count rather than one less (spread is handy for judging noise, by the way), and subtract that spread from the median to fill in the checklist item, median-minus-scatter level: 14.7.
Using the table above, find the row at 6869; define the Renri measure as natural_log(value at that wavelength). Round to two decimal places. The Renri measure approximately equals 2.75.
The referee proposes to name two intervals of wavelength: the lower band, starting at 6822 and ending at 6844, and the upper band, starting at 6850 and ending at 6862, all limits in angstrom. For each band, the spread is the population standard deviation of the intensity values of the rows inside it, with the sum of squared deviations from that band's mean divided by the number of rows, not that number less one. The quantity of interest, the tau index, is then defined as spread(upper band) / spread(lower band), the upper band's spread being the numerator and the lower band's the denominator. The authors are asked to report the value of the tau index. 0.79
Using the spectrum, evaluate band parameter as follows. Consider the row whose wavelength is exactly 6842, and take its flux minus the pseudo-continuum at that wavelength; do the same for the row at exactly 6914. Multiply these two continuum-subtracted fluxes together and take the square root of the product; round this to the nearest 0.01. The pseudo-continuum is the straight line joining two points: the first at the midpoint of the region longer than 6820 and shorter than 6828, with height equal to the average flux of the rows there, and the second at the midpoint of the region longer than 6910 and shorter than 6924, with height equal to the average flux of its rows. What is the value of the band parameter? 0.85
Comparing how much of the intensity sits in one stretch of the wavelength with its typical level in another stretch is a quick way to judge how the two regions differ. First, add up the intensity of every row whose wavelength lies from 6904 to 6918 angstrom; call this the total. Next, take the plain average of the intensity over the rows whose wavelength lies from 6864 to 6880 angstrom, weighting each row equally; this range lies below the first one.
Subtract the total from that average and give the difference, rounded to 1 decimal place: -64.2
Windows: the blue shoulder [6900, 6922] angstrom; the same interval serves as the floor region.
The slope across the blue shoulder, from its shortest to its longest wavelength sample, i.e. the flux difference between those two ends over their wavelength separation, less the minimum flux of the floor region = -14.4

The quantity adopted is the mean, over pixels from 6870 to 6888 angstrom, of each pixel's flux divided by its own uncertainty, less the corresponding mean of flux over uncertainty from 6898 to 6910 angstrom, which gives -1.8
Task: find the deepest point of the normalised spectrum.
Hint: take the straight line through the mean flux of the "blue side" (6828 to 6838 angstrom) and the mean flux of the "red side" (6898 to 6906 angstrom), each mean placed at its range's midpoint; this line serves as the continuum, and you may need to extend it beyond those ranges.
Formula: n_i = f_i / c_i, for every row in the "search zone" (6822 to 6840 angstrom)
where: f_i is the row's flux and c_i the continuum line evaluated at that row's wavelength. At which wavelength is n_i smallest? 6839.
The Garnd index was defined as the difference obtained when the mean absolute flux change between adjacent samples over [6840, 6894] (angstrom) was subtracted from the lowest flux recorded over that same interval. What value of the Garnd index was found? 13.3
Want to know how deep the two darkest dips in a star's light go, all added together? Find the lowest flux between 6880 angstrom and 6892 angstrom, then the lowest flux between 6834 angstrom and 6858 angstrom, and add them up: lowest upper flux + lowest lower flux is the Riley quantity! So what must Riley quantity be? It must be 28.17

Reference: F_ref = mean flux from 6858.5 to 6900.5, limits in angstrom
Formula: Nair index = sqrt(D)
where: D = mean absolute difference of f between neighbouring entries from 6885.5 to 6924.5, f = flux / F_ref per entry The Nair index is 0.266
